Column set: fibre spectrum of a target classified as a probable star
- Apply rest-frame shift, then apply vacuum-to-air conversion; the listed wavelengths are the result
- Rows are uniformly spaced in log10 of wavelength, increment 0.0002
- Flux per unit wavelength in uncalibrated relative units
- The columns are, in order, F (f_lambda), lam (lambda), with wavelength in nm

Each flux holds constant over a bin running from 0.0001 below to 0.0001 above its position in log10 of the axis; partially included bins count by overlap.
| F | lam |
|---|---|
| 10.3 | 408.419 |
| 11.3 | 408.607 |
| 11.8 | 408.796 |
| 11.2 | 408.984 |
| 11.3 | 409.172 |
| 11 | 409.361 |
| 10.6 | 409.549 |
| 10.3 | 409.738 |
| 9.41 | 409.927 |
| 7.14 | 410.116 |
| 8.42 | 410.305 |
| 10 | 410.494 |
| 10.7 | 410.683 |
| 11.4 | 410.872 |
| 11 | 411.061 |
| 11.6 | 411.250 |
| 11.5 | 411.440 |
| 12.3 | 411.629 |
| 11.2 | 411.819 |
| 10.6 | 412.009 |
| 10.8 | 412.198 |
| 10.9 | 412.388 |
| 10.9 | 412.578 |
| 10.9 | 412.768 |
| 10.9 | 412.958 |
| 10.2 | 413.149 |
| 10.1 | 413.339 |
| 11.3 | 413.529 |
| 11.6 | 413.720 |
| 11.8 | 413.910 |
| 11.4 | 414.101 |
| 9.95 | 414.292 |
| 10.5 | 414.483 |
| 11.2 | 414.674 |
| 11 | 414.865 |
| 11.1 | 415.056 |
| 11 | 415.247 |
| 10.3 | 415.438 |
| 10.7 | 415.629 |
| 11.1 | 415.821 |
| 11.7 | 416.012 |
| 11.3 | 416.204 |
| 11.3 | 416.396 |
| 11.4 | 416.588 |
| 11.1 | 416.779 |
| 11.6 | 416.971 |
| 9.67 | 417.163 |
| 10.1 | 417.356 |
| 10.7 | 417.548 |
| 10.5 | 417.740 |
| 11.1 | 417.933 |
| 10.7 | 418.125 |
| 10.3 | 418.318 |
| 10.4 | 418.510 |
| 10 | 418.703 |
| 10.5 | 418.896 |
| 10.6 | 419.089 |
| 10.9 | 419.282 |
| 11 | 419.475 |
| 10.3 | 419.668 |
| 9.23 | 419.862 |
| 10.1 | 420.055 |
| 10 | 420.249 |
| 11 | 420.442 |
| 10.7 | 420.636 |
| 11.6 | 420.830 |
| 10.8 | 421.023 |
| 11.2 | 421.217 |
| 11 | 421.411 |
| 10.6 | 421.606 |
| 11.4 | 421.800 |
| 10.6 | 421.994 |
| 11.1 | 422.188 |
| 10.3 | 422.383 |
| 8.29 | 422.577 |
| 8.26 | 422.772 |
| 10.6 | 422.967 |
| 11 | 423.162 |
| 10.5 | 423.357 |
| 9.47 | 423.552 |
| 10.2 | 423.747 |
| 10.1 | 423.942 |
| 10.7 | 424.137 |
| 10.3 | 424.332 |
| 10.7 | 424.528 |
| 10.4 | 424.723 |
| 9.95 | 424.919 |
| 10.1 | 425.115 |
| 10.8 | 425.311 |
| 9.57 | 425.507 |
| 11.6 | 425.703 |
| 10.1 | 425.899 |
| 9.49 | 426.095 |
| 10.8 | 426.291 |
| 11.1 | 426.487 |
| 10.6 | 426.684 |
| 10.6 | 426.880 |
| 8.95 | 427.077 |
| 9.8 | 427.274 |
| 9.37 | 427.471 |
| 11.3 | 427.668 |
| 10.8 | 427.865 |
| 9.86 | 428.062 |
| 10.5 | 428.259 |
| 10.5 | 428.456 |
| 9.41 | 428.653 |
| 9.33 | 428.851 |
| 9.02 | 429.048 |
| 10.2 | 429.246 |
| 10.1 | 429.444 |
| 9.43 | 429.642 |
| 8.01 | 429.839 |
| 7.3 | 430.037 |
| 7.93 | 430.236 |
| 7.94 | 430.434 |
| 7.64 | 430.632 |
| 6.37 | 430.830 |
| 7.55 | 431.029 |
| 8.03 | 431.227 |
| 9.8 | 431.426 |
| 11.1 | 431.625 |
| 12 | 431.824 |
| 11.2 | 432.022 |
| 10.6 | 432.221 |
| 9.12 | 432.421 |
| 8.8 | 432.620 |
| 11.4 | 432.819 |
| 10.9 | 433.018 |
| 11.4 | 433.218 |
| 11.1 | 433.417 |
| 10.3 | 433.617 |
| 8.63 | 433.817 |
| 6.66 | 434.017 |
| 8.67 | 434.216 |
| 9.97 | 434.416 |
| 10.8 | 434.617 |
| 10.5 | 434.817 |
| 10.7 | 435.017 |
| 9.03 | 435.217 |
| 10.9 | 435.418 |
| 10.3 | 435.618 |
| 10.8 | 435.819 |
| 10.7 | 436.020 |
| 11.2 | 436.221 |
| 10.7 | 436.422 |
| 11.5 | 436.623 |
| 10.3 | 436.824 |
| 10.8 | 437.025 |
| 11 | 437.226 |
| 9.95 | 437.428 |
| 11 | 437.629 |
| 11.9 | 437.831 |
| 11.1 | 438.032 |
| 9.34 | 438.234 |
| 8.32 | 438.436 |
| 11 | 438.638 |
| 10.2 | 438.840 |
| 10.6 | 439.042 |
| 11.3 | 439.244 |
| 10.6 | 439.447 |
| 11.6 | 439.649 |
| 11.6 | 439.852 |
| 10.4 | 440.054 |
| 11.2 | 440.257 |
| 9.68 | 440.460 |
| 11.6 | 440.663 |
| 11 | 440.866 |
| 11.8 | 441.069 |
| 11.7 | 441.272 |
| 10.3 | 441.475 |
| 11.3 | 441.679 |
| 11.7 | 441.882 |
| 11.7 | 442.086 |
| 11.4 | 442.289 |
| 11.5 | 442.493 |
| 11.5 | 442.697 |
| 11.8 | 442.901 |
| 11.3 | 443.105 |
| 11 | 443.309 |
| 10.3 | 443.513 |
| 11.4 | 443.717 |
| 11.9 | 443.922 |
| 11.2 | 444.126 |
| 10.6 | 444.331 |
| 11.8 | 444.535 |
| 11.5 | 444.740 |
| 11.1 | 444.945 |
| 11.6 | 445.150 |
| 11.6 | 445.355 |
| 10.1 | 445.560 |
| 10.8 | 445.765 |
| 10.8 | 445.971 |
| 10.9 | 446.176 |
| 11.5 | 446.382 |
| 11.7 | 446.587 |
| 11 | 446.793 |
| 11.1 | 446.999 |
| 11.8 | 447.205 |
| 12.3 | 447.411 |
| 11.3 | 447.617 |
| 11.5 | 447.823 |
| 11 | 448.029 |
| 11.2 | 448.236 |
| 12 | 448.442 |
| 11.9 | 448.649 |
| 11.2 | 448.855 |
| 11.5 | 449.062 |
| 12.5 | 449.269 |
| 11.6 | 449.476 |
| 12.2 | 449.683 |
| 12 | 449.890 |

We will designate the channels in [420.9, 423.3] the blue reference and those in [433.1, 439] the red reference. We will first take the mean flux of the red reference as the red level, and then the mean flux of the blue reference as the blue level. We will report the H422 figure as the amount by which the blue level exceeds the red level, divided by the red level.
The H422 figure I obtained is 0.01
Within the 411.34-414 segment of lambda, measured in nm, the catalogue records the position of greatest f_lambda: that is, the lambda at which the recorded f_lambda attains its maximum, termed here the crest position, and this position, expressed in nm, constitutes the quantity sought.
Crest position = 411.629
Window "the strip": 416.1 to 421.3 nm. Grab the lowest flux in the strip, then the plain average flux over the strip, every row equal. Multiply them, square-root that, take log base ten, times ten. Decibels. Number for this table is 10.0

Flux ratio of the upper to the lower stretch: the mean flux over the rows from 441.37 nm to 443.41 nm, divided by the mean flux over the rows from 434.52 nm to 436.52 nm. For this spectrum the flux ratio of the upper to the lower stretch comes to 1.07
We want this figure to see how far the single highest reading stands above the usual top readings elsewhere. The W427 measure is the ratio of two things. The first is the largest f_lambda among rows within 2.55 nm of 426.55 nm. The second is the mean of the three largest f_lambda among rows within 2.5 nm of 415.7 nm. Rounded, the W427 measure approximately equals 0.99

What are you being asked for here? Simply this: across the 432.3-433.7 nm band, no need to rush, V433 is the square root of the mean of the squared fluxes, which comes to 10.5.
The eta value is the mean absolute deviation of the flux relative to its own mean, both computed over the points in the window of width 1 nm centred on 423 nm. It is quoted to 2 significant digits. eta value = 1.2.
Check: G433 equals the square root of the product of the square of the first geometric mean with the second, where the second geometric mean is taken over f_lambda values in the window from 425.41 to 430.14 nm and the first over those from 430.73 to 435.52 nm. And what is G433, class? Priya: 30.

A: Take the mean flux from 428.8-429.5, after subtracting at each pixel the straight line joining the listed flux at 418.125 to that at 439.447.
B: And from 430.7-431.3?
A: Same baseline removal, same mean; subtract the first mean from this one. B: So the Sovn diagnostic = -2.3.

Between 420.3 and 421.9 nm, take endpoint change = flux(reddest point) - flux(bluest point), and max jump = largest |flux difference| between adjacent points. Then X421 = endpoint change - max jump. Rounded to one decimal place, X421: -0.5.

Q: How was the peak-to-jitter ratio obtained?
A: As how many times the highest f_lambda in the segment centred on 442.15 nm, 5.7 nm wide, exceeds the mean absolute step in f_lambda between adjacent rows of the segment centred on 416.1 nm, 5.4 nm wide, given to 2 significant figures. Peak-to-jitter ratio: 26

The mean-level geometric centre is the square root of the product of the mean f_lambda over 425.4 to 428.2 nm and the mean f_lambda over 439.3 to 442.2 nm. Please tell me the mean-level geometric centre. 10.7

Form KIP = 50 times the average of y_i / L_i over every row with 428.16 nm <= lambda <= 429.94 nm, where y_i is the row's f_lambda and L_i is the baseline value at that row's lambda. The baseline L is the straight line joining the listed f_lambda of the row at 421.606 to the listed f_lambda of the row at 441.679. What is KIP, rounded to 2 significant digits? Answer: 44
